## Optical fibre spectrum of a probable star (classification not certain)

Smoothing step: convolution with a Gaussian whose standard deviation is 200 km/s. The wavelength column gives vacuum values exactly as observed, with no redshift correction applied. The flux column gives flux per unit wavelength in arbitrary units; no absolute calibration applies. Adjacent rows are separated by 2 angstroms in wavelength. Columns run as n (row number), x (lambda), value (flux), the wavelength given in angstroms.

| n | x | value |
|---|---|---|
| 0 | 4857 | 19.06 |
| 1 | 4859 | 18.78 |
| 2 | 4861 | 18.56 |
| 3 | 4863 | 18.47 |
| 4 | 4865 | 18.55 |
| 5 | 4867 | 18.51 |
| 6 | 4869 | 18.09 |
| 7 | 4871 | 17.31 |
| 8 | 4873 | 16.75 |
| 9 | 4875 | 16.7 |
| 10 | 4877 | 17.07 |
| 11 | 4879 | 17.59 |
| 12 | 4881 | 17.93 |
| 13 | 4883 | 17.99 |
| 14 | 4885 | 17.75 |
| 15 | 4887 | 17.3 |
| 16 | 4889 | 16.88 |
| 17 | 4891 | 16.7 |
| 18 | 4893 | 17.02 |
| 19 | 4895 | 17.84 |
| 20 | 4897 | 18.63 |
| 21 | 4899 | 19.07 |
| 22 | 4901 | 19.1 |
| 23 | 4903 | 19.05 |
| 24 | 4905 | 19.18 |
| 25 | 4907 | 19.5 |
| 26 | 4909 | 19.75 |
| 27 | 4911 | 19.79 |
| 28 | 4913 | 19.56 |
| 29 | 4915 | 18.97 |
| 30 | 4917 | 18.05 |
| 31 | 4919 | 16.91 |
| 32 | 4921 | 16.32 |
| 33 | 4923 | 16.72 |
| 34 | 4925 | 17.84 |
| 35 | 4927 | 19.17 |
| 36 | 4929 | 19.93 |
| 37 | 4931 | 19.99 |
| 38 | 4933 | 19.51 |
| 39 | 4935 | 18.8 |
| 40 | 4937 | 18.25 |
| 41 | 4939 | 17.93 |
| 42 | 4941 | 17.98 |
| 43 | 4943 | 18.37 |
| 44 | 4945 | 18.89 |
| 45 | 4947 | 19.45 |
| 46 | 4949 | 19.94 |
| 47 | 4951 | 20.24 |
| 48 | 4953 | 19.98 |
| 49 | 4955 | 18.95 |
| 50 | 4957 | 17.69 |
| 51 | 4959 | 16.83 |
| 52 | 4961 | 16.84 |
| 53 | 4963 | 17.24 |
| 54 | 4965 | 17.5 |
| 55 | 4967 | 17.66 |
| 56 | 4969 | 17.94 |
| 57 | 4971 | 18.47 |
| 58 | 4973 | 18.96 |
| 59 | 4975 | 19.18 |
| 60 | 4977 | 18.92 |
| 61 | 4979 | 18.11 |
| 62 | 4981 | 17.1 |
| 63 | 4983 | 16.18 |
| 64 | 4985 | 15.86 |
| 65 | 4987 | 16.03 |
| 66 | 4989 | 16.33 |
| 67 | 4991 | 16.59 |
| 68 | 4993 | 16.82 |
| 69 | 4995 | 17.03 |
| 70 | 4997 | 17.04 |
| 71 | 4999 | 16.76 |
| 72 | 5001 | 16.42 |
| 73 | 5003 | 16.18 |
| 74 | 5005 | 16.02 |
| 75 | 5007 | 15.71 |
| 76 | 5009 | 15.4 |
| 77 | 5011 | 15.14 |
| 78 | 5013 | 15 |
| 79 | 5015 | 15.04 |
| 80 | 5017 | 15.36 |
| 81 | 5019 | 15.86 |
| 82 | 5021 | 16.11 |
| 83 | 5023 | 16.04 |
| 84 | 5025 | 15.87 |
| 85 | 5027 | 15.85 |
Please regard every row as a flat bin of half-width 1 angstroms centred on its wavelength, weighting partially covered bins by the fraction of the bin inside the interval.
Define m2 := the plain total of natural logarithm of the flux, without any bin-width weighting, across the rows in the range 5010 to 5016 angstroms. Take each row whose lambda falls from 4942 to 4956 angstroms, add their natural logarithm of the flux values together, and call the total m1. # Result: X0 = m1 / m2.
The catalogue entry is 2.6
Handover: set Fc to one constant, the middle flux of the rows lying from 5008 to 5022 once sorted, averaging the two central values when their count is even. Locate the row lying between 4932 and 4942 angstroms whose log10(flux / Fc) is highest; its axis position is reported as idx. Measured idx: 4933 angstroms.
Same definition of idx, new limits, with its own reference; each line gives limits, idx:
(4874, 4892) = 4883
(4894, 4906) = 4905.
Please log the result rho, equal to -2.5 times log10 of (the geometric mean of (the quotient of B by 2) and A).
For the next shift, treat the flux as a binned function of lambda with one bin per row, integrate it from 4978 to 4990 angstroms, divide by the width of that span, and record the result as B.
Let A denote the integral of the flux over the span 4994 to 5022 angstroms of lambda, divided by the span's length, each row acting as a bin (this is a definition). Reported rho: -2.65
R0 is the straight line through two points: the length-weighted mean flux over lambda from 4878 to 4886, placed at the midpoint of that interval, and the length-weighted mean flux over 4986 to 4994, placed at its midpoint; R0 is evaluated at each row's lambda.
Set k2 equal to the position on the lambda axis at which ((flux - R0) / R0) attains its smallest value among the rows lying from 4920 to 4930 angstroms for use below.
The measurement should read 4921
